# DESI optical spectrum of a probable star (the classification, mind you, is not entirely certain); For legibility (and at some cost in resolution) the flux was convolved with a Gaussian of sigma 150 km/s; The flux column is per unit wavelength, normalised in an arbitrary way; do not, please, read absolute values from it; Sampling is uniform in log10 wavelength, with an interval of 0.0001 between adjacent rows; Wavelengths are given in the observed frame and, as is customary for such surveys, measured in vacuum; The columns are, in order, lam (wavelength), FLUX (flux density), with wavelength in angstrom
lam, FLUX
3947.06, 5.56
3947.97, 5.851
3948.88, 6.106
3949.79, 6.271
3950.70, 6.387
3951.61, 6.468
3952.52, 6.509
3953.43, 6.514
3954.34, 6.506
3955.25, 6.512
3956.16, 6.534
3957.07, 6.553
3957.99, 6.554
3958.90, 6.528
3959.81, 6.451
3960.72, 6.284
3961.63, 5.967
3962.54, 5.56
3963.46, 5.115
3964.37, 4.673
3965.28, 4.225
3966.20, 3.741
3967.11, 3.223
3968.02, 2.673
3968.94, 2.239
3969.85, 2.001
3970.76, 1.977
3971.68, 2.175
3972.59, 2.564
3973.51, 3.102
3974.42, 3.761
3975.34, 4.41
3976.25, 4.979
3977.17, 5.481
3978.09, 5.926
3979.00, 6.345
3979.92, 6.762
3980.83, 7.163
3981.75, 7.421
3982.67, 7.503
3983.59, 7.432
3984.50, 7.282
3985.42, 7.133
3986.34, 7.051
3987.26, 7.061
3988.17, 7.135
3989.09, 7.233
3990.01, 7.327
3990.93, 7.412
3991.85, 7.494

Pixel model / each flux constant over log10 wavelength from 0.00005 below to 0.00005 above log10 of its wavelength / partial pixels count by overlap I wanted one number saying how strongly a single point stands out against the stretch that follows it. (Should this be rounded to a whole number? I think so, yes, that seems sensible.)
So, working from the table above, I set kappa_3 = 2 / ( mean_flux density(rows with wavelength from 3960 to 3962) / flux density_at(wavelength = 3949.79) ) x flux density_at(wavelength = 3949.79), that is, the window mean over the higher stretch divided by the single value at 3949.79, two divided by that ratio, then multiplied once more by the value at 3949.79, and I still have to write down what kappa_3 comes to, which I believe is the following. 13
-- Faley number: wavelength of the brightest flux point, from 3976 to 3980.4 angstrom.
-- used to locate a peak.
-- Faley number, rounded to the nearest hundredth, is 3979.92 angstrom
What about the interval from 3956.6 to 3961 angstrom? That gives 3957.99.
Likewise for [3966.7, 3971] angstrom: 3967.11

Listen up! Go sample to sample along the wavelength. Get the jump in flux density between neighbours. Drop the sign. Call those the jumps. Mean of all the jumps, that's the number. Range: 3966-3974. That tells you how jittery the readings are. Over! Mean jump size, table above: 0.36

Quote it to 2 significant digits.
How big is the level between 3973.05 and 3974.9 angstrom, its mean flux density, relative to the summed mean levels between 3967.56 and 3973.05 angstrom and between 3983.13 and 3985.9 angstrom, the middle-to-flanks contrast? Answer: 0.36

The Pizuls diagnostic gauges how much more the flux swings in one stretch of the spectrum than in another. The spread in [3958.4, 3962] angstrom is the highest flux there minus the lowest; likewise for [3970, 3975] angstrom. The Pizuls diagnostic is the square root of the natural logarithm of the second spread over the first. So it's 1.1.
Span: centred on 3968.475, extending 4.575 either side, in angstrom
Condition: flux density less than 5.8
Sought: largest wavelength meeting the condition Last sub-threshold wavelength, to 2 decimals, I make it 3972.59 angstrom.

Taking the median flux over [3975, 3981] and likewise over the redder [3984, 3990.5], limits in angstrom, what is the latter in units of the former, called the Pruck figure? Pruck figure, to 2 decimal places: 1.20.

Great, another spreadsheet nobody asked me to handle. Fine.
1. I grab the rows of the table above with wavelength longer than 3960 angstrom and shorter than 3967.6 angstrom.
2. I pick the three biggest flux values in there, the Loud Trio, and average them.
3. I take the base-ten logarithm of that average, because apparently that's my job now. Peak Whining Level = 0.77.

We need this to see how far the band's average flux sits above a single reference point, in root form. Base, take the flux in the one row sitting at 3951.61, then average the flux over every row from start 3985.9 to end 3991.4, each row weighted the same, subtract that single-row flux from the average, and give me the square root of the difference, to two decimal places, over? 0.86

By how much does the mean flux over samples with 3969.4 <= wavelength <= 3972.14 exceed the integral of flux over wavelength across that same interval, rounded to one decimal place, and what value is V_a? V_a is -3.6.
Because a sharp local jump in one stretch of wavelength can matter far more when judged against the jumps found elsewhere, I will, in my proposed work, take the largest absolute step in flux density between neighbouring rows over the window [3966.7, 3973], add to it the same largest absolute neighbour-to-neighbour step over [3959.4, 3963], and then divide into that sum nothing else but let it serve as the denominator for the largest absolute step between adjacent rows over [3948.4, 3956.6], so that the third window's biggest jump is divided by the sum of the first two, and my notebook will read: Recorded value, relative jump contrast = 0.17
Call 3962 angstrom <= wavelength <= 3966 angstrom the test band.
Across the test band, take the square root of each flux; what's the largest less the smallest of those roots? 0.30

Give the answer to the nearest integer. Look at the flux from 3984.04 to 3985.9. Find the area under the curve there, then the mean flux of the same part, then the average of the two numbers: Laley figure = 10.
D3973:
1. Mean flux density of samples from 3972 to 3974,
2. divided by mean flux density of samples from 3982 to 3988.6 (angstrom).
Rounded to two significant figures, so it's 0.39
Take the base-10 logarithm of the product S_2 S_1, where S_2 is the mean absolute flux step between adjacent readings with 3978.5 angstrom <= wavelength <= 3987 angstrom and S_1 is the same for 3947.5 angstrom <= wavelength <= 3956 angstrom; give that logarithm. -1.77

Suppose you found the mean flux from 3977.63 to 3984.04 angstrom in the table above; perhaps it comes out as 6.9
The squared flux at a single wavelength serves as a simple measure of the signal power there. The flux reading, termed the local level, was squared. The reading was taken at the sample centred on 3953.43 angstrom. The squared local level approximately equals 42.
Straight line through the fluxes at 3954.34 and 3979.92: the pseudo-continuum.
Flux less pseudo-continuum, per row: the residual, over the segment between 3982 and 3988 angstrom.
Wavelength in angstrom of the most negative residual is 3986.34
